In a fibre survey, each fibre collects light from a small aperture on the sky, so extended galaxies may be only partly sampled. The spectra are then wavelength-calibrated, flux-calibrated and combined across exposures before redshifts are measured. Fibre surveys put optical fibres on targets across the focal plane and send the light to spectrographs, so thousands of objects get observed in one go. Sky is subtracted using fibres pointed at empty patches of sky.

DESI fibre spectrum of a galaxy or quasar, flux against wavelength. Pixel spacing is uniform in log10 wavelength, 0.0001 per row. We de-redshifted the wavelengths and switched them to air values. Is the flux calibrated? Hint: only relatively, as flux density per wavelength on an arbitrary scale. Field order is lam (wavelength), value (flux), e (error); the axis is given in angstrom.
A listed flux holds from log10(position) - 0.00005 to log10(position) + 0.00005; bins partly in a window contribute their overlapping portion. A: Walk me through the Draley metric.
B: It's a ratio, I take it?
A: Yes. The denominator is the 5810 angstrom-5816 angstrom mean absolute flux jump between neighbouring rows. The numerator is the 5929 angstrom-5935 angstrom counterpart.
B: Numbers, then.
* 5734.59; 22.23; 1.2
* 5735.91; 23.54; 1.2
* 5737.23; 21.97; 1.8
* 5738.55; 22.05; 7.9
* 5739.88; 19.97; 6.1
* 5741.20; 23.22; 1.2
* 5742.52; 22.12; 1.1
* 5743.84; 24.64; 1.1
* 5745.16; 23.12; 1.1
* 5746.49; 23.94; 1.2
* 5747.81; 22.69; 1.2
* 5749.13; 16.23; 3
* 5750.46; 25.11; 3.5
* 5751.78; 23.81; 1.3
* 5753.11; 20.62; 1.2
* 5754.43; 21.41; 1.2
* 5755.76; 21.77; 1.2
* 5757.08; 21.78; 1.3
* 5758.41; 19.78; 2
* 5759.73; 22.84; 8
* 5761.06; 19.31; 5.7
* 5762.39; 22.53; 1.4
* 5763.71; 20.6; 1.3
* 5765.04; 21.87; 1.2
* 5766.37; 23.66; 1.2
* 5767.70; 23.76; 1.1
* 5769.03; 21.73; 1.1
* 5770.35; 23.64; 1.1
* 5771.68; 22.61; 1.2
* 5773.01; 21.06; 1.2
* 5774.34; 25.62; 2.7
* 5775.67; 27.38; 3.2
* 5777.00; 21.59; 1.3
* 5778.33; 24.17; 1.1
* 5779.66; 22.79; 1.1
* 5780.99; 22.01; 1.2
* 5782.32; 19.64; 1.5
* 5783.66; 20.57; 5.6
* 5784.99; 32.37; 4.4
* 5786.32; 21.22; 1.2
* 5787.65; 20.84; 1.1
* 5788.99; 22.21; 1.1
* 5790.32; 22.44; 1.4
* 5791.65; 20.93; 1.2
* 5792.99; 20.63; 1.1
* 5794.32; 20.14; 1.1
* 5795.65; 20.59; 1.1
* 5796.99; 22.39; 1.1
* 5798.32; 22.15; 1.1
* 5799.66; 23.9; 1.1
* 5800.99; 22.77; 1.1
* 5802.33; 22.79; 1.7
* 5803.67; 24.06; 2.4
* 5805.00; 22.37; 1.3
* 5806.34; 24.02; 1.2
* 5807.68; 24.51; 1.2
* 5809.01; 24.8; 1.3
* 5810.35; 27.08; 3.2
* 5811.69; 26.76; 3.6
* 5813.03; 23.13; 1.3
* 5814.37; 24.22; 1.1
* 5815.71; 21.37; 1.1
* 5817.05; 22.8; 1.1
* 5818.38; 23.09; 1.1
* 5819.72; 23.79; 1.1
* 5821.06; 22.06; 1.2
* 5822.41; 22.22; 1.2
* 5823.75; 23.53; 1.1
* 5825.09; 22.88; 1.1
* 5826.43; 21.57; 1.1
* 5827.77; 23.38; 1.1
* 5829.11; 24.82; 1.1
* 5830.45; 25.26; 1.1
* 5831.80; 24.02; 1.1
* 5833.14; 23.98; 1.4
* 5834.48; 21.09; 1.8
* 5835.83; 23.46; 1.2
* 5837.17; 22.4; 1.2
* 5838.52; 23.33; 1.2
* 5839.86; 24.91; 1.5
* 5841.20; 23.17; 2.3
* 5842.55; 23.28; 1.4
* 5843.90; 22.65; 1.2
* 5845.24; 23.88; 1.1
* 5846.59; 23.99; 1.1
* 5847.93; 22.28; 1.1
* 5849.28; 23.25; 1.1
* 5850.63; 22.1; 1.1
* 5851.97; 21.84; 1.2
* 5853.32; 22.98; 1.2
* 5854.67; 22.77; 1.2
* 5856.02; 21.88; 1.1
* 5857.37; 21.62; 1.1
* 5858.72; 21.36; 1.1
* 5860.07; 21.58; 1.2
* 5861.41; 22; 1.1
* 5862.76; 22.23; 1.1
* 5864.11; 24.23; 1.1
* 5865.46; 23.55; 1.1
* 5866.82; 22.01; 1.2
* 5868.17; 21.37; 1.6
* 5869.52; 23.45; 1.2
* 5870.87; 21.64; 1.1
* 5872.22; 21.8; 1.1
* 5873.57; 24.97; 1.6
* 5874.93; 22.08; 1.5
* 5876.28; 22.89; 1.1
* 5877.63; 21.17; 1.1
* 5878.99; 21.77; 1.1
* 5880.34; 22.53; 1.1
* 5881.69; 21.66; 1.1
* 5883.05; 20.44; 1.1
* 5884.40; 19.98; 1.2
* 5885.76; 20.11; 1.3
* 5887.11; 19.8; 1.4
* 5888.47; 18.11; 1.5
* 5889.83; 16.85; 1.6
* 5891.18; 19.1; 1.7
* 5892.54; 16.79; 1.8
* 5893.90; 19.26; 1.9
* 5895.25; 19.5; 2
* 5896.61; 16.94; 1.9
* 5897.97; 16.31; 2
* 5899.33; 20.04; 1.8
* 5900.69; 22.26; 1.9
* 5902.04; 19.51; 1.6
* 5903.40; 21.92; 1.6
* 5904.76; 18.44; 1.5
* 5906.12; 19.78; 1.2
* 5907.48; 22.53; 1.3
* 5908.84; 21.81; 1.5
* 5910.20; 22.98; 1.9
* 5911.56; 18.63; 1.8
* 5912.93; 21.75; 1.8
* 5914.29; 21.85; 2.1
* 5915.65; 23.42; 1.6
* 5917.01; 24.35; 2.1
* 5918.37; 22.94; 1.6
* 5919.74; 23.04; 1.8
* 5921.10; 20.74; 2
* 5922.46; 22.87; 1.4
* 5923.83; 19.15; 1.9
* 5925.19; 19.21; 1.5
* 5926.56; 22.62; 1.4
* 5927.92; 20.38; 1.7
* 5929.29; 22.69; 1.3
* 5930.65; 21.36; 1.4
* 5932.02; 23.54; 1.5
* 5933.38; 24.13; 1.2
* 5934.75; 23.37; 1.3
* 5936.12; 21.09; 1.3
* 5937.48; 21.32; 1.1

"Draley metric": 0.62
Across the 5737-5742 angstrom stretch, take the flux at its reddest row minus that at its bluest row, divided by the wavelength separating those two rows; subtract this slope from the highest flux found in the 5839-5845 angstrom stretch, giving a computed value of 24.6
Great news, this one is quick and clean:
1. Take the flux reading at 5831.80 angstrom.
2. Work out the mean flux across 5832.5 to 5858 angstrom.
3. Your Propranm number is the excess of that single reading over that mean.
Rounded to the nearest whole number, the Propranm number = 1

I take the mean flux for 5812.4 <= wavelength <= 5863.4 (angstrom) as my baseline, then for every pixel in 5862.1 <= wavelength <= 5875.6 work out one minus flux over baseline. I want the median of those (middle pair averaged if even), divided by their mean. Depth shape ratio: 4.5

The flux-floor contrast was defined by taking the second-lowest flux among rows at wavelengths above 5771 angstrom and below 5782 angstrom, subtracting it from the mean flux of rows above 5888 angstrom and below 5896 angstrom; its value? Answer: -3.3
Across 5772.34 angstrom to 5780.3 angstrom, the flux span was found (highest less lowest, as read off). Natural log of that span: 1.8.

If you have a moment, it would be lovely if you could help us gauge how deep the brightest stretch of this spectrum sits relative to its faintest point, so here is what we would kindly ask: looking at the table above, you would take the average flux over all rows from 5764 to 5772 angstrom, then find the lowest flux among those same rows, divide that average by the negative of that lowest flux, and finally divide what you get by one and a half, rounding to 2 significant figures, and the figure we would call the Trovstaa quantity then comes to -0.70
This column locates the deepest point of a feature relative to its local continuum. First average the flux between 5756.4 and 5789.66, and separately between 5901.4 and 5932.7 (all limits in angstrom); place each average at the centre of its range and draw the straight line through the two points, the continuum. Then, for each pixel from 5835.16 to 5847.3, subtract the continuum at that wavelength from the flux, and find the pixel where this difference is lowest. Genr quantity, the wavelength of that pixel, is 5837.17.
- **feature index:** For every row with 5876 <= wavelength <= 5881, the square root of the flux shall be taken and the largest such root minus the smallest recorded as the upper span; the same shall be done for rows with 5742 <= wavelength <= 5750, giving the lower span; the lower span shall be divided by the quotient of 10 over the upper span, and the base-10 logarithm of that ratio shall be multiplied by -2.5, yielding 4.4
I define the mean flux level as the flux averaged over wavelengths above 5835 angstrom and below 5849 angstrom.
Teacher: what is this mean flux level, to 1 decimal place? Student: 23.3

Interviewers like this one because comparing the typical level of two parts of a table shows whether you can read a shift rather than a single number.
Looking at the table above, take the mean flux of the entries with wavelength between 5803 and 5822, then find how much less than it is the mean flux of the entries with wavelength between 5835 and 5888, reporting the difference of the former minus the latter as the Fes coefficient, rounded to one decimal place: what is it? 1.5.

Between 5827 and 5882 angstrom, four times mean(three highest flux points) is 100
